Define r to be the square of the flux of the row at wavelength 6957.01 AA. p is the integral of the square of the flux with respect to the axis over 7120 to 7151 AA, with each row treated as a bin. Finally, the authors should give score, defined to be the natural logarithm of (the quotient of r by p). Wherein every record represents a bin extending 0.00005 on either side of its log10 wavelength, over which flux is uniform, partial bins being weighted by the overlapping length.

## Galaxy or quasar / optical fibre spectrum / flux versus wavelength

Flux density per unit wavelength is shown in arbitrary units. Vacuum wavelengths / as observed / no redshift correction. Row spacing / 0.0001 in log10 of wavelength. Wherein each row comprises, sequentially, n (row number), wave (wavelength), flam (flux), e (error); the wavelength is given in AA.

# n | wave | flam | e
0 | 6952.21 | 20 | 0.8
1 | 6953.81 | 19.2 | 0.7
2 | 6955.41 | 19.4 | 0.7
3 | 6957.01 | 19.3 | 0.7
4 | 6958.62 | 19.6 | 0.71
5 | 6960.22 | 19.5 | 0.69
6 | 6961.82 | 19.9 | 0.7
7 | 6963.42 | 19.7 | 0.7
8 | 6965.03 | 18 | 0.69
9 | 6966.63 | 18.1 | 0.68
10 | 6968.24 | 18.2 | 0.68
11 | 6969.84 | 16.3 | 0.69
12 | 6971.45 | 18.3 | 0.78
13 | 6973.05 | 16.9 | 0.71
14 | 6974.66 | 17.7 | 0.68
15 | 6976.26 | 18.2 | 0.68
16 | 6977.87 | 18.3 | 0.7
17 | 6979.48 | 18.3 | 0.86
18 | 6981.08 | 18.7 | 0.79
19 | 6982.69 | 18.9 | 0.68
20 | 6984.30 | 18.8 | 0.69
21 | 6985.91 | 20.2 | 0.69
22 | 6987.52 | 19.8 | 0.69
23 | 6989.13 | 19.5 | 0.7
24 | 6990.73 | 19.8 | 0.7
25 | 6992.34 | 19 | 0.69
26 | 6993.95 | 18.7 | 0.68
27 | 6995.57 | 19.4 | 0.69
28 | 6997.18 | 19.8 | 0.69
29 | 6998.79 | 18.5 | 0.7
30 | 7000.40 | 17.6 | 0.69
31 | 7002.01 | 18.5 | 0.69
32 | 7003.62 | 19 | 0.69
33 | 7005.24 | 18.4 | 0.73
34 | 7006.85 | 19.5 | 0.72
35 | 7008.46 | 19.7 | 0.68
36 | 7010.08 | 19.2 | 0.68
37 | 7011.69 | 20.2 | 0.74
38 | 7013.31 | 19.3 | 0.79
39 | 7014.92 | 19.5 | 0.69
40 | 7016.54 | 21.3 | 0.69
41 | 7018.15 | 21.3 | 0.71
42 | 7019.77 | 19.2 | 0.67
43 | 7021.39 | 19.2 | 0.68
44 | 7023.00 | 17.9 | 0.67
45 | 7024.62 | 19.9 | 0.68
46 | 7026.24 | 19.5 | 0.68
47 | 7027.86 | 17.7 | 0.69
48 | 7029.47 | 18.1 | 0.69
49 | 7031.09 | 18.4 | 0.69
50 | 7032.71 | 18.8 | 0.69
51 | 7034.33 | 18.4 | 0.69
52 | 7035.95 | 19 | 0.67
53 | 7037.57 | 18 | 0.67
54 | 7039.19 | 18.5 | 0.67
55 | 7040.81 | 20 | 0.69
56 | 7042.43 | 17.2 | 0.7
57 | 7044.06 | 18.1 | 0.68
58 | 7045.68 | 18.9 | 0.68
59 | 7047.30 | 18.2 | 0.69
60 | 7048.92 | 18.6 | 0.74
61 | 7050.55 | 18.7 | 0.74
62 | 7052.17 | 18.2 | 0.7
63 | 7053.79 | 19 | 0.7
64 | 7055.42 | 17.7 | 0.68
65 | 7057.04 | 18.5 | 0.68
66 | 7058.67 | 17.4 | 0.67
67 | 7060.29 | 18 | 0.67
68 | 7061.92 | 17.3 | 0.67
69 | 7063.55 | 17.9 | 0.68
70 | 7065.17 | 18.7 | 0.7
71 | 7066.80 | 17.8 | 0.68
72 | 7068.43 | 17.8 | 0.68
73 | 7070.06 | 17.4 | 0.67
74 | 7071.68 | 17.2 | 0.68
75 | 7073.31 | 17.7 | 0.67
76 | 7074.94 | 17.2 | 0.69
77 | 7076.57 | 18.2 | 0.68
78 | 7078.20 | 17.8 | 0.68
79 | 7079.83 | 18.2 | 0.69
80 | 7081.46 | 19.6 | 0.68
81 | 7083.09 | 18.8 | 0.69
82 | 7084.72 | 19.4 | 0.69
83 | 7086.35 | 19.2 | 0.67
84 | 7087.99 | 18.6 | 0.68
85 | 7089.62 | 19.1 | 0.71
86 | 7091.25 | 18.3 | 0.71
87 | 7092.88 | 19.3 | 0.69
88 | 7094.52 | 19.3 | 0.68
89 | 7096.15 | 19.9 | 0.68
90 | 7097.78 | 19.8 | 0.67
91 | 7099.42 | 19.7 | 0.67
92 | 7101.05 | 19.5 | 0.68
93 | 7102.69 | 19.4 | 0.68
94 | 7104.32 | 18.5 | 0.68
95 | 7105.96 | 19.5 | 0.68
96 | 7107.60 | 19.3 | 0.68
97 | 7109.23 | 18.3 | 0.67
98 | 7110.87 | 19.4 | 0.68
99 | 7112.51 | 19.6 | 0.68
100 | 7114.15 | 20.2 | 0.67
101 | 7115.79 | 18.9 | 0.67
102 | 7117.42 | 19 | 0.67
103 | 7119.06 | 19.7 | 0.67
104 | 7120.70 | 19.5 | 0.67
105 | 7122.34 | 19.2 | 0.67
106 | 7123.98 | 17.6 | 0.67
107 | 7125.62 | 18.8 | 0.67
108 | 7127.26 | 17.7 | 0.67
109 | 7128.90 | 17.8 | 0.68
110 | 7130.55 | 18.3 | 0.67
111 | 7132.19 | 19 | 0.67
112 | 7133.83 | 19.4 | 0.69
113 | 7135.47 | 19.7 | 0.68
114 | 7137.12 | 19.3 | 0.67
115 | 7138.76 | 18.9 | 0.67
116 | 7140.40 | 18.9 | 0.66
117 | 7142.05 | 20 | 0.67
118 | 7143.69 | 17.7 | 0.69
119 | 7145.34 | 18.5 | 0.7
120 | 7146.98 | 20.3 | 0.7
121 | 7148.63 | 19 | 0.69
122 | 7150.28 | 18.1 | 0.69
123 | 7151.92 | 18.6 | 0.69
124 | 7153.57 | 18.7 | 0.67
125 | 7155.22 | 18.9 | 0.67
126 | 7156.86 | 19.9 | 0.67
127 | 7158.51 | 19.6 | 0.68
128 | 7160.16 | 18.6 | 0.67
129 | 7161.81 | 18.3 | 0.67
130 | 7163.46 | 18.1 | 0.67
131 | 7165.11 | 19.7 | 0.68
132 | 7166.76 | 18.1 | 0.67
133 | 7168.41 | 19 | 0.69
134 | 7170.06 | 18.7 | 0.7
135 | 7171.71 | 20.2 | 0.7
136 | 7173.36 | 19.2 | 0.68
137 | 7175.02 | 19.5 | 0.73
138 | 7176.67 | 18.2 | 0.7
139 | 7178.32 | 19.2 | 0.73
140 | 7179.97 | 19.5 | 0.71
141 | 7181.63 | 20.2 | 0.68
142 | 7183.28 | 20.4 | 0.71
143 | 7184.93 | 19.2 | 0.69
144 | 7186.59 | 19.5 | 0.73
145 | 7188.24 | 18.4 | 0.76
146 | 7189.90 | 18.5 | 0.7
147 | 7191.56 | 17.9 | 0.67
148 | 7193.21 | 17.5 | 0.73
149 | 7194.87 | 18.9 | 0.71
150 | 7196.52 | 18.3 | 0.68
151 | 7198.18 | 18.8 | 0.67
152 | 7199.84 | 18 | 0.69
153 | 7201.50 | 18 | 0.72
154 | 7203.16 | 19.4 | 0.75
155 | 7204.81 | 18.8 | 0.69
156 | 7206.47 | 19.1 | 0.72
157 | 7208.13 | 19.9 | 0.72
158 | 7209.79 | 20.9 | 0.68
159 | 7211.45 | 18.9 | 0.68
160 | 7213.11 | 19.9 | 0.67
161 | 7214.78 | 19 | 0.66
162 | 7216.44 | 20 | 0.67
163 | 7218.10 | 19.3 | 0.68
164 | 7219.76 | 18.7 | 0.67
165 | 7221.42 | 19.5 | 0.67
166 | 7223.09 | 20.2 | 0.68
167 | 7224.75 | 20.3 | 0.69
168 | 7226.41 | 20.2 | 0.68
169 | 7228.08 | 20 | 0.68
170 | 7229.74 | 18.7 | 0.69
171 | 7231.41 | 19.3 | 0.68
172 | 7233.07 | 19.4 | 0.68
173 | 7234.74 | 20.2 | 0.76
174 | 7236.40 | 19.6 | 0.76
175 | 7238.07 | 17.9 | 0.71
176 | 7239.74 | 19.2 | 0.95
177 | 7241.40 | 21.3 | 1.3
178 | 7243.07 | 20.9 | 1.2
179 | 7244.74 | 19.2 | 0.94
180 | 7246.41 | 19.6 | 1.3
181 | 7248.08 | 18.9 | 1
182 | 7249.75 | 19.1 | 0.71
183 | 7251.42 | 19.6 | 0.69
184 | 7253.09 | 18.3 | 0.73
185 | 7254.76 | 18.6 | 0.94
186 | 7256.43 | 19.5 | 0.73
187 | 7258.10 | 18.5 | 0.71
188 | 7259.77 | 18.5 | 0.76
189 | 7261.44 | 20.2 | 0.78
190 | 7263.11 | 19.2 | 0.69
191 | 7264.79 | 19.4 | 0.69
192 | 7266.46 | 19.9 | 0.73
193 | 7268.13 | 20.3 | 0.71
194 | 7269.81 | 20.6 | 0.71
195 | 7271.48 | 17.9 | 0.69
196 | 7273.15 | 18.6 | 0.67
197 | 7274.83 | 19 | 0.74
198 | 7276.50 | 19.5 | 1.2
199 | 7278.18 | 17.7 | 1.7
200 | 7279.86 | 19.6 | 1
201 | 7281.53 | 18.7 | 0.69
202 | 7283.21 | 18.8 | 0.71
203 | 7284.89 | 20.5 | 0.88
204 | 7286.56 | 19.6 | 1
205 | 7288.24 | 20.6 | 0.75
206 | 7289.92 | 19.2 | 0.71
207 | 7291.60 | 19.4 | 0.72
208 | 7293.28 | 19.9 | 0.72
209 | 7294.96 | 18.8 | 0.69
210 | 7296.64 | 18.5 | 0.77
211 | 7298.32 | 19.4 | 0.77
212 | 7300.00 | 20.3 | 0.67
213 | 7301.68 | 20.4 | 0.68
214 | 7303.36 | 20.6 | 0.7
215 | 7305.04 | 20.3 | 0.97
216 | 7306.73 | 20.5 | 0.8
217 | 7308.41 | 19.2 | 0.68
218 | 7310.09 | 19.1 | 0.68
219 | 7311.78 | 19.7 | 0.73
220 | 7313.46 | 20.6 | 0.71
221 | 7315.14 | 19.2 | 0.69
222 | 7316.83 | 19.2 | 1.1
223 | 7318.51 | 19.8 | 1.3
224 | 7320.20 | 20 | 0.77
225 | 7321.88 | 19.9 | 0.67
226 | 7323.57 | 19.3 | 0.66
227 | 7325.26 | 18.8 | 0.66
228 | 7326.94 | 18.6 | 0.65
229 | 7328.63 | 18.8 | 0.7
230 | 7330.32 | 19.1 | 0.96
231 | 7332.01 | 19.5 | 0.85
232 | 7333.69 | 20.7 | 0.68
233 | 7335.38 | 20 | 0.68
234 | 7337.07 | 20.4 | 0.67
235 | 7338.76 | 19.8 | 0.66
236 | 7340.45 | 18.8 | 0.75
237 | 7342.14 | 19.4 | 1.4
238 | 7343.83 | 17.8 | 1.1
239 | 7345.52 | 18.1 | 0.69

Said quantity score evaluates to -3.4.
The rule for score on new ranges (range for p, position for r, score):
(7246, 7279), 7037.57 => -3.6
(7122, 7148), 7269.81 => -3.1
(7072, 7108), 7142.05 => -3.5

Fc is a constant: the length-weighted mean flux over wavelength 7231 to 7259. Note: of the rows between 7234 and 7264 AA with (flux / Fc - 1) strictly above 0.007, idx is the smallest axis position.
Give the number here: 7234.74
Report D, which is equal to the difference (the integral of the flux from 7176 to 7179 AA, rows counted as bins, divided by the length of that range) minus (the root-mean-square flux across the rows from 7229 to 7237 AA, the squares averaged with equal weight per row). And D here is -0.7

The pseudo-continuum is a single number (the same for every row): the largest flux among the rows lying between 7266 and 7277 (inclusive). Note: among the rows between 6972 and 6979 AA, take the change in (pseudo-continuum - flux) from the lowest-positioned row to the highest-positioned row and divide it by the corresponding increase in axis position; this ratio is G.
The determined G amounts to -0.29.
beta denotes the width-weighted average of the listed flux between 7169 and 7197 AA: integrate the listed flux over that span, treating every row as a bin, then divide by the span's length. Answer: 19.0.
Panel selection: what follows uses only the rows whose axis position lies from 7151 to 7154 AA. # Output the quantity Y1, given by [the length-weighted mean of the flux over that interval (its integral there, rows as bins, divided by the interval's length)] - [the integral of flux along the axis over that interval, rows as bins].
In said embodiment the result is -37.3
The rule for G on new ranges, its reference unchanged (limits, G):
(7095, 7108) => 0.05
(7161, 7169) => -0.11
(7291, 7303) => -0.10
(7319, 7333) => 0.04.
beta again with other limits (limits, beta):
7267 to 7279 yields 19.1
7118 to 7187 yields 19.0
